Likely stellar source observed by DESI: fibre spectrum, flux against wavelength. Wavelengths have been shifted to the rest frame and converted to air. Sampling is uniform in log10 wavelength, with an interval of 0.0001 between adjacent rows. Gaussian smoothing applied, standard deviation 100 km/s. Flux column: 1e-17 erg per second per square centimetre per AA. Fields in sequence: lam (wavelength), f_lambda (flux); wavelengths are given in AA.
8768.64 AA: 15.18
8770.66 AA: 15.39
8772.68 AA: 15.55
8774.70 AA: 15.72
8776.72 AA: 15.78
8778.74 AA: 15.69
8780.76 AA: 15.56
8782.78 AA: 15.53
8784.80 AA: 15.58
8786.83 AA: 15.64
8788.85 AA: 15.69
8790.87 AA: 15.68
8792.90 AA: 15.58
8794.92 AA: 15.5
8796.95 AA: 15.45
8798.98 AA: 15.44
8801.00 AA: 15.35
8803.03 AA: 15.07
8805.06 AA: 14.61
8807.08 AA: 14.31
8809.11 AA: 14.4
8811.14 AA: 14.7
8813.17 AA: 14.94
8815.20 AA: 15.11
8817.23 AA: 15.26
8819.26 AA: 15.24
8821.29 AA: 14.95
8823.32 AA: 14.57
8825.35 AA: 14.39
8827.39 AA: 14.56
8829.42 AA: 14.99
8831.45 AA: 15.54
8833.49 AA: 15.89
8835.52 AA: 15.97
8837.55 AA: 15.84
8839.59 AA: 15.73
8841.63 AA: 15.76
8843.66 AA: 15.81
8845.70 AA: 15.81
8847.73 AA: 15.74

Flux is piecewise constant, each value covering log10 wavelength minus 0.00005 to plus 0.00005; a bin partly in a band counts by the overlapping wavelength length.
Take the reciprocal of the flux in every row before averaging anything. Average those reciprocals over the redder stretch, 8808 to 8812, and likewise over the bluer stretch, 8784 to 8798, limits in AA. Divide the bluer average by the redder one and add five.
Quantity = 5.93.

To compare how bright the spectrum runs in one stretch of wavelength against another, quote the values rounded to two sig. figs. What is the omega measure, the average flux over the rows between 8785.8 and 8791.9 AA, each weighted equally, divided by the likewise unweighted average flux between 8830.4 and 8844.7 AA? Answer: 0.99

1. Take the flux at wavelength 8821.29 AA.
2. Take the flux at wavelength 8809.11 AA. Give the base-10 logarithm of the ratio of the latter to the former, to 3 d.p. -0.016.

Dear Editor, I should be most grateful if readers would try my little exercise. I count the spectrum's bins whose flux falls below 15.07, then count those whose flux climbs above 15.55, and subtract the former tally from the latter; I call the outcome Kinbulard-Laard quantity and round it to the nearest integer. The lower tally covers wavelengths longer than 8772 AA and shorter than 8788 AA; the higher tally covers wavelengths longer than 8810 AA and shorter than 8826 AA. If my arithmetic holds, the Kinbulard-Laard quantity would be 0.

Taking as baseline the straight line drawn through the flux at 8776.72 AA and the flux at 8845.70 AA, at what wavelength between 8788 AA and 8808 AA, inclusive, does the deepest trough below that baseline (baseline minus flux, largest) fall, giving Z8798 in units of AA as 8807.08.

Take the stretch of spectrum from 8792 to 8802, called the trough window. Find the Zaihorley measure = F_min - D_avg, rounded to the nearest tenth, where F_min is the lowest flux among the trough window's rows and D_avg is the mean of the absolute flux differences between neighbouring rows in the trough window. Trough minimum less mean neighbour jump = 15.3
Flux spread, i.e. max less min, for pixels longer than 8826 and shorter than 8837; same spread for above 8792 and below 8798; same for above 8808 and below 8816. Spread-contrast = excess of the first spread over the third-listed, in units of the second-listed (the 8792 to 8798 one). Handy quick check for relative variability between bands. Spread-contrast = 5.4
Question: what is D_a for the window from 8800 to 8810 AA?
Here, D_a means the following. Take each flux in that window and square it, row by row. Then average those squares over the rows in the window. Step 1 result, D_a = 218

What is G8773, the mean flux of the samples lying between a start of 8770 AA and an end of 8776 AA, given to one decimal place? 15.6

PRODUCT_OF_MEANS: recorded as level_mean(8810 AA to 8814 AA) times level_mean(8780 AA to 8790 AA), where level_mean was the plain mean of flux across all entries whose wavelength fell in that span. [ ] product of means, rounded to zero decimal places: 231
